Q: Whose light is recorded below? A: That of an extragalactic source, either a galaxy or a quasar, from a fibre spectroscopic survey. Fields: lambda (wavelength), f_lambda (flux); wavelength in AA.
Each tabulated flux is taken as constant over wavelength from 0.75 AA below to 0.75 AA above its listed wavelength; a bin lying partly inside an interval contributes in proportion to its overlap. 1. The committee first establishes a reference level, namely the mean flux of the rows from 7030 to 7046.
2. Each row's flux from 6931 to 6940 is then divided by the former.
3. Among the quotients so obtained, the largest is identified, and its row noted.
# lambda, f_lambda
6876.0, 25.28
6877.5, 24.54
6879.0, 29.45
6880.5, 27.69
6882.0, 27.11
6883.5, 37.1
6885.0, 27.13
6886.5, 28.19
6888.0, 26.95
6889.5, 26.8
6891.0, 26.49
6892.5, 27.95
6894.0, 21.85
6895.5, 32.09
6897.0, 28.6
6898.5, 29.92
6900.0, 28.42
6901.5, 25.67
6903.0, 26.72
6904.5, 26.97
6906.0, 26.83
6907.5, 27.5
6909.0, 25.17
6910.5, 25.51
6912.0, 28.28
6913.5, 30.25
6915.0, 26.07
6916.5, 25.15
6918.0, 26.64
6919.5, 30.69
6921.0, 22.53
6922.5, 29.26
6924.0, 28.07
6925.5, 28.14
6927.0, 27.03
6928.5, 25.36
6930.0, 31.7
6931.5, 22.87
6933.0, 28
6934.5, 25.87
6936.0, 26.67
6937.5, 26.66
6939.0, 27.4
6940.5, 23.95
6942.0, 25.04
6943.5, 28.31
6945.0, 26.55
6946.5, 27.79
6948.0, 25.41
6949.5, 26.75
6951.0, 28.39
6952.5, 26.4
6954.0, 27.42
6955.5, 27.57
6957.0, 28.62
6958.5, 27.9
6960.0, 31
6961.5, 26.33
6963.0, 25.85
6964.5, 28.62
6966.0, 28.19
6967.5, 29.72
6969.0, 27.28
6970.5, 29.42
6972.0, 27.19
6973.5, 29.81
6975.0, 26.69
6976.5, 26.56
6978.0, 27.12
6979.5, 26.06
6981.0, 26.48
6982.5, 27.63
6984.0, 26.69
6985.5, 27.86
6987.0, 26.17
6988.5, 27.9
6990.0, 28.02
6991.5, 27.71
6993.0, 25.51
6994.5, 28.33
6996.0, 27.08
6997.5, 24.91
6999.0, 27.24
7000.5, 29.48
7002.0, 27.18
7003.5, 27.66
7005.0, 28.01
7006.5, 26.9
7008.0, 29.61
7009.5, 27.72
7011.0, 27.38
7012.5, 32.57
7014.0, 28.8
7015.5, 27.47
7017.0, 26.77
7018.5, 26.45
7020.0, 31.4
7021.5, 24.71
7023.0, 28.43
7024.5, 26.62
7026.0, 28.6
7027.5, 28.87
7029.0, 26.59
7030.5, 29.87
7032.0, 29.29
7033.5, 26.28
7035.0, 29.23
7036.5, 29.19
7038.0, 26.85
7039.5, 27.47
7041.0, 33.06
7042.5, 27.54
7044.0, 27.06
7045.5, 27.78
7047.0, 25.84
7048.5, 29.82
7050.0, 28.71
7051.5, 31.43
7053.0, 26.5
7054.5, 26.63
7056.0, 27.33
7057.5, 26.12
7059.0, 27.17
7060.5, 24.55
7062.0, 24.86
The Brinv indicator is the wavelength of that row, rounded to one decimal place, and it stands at 6933.0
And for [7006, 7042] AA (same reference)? 7041.0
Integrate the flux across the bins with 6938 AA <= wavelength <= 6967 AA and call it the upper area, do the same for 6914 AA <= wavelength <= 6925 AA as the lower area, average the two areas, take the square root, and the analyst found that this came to 23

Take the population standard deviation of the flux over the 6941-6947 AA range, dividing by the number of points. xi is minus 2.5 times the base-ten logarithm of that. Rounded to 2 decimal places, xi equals -0.25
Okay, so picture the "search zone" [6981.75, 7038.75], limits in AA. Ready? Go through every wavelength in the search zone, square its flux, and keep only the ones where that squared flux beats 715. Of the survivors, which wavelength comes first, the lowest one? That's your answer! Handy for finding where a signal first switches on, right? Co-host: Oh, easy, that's 6982.5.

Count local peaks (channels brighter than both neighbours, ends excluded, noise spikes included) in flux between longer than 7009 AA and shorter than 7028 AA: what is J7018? 3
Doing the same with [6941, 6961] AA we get 4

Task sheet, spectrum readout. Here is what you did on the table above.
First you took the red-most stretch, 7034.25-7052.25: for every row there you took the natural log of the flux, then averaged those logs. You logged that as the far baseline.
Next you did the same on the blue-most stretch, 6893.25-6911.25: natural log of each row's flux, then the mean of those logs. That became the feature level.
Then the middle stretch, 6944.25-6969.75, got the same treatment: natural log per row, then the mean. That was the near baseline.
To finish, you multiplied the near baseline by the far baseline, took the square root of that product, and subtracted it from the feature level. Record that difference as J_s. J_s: -0.040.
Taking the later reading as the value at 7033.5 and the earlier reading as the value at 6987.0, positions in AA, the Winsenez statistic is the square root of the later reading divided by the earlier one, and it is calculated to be 1.00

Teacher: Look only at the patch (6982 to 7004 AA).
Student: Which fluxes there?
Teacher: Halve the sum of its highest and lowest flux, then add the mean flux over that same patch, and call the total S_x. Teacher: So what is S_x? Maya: 54.5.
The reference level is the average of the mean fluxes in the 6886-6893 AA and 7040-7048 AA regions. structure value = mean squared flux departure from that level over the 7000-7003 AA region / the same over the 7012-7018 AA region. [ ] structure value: 0.26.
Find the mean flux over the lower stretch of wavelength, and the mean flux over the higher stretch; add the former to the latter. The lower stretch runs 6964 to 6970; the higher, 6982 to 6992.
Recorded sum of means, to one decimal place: 55.9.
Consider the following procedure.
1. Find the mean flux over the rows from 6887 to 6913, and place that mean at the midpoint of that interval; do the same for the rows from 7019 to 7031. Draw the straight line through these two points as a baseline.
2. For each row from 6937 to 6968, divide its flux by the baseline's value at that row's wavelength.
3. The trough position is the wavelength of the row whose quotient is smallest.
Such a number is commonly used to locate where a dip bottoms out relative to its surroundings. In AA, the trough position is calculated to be 6940.5 AA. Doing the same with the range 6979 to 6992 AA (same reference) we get 6979.5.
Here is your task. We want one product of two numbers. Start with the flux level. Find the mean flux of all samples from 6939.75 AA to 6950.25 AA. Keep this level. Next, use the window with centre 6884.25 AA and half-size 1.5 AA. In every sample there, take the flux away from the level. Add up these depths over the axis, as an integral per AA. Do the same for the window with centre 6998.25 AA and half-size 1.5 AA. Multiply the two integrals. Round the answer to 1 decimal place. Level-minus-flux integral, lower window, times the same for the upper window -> -9.6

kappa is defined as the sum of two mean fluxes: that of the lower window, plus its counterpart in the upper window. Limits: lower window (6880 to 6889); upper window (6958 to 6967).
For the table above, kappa 57.0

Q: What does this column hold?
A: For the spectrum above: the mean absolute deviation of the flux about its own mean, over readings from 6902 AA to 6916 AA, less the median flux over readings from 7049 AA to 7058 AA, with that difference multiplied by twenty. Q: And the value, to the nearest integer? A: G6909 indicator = -518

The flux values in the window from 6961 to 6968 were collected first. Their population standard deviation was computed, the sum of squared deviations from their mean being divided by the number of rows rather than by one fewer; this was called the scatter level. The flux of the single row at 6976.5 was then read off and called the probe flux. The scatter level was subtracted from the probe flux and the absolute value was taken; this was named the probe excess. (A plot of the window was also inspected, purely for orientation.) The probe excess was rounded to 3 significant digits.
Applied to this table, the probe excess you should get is 25.1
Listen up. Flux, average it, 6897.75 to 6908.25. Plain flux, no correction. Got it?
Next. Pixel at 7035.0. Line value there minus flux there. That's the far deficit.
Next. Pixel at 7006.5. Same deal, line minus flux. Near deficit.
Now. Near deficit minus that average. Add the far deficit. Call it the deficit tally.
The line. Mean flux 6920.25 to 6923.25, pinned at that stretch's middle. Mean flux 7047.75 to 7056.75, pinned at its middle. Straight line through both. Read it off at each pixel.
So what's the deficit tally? -28.0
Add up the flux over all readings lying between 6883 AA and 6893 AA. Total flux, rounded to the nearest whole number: 201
